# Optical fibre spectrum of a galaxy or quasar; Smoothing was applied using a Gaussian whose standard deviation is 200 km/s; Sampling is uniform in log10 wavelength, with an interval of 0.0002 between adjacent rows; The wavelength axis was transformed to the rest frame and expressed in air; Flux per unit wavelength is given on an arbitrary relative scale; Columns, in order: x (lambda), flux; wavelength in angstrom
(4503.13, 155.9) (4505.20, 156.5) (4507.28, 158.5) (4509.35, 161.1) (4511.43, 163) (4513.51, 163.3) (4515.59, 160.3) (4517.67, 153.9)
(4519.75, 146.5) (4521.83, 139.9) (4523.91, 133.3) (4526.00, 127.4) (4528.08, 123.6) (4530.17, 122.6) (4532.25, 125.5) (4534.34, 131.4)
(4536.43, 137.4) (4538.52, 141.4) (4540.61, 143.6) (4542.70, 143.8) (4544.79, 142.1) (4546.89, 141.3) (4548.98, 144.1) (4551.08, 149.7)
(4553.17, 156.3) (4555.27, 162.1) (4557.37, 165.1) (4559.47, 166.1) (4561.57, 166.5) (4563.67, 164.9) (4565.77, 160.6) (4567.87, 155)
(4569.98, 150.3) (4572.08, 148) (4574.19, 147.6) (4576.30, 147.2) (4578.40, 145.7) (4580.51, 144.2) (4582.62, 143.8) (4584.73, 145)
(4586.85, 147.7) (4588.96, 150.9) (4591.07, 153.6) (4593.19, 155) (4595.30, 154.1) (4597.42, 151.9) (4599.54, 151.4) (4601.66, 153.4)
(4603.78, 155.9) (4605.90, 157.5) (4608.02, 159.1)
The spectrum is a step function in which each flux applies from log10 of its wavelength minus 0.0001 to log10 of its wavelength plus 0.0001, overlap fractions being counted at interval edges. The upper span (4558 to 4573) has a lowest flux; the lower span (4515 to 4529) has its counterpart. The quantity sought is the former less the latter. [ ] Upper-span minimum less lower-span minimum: 24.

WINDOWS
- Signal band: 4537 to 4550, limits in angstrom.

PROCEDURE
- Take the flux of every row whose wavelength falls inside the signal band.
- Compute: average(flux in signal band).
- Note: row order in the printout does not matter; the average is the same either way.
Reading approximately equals 143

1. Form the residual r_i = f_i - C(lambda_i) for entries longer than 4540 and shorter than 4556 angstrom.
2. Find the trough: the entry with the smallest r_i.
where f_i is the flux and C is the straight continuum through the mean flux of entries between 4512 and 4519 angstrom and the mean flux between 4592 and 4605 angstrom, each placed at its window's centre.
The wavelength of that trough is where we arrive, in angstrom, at 4546.89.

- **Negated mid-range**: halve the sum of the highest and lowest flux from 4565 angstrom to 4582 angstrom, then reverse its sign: -152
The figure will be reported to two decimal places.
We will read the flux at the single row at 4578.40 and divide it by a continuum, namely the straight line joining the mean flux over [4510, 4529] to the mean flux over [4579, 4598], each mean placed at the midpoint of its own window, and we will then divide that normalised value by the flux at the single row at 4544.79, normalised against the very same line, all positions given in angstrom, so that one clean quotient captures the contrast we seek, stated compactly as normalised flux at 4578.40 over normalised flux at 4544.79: 1.01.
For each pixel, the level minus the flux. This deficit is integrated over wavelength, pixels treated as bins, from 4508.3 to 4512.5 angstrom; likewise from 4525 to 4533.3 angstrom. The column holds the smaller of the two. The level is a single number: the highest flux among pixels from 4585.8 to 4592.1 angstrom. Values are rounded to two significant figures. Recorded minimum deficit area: -35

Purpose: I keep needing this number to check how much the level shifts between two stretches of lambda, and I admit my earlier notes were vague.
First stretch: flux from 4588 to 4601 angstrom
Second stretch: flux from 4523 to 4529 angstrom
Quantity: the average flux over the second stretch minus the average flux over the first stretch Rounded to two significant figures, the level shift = -25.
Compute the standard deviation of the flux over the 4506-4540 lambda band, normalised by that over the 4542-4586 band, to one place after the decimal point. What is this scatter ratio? 1.7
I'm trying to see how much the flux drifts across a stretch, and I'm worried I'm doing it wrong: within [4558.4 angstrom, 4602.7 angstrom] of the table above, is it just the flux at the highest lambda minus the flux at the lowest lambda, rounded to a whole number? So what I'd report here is -13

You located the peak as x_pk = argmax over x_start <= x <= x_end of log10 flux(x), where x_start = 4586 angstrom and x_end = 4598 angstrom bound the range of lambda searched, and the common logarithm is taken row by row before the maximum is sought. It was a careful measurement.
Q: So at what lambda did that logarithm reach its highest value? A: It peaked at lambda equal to 4593.19 angstrom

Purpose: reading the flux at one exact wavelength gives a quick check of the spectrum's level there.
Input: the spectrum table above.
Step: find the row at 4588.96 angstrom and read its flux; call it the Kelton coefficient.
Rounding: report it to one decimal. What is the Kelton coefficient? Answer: 150.9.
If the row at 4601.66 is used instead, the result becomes 153.4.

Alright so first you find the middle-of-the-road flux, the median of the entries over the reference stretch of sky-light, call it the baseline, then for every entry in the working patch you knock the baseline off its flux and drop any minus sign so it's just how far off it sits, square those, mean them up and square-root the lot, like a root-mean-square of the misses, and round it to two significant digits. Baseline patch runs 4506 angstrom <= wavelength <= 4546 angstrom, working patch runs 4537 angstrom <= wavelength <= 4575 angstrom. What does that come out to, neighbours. 14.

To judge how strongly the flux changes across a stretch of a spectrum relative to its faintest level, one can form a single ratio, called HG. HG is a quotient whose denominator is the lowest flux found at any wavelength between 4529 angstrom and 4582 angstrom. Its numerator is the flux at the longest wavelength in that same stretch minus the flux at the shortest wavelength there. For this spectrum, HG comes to 0.18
